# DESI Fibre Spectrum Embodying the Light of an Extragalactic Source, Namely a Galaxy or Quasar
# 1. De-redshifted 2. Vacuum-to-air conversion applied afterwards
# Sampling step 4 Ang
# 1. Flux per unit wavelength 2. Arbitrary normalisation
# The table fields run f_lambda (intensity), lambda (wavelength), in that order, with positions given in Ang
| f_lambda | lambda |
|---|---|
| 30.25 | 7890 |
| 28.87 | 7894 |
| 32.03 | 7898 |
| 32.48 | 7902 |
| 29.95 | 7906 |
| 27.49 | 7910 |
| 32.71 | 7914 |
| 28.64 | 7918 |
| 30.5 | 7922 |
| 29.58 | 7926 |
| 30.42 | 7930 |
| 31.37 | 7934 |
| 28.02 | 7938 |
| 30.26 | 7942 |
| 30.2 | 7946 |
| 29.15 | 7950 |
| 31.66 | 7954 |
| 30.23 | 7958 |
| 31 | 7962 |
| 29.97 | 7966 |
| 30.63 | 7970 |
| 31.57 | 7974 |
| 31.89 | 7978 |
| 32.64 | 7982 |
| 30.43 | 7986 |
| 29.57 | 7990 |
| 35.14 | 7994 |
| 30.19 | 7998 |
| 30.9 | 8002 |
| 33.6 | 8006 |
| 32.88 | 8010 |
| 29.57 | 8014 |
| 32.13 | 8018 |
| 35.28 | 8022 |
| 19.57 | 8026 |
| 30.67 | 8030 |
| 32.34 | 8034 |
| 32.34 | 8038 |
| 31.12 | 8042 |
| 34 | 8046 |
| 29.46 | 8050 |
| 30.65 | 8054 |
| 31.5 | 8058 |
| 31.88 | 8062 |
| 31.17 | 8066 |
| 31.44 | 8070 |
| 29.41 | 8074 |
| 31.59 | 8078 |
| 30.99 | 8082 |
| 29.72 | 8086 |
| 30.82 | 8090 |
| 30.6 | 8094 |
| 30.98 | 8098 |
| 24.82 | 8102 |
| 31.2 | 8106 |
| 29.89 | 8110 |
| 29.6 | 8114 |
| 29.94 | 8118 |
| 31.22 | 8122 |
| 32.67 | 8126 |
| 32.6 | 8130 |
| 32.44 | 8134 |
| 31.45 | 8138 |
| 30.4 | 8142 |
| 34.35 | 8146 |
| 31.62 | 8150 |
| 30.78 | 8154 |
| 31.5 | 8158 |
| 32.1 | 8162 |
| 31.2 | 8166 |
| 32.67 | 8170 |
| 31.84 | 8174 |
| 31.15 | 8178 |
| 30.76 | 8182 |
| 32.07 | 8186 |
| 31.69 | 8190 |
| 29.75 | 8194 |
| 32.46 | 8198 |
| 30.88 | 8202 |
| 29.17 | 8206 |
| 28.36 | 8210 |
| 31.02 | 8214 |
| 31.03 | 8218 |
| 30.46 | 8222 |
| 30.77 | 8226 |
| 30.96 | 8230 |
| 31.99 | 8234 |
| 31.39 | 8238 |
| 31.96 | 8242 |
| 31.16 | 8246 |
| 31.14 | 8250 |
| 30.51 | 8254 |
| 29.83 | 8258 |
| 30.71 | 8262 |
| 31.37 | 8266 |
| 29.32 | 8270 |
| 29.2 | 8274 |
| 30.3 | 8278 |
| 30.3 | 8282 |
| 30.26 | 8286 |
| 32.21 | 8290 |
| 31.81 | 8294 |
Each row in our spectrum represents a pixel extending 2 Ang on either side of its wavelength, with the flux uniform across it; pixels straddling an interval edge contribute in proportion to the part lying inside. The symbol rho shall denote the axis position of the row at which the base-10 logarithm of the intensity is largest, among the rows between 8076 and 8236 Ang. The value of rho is 8146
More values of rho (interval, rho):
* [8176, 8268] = 8198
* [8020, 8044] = 8022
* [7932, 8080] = 8022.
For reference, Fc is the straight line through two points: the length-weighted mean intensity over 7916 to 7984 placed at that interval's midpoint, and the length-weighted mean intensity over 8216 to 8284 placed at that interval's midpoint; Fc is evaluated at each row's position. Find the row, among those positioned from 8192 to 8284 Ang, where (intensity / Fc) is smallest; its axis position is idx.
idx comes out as 8210 Ang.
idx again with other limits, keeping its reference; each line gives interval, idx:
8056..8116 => 8102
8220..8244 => 8222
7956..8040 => 8026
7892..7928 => 7910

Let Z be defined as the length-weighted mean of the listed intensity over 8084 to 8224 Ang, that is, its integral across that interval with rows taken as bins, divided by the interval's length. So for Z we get 30.9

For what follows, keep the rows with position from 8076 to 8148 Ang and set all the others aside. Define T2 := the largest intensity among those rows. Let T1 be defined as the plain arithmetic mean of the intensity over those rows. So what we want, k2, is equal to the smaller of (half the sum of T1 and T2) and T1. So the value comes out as 30.8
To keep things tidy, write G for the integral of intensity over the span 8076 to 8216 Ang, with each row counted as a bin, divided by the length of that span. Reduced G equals 31.0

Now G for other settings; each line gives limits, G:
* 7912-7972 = 30.3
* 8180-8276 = 30.7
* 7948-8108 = 30.9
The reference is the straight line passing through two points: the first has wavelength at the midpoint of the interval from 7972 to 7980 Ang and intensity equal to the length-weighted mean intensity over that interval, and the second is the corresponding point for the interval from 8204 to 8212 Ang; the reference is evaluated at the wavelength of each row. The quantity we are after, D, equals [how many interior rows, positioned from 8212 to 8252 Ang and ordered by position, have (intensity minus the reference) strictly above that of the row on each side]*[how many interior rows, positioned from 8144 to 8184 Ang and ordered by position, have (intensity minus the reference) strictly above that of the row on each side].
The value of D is 6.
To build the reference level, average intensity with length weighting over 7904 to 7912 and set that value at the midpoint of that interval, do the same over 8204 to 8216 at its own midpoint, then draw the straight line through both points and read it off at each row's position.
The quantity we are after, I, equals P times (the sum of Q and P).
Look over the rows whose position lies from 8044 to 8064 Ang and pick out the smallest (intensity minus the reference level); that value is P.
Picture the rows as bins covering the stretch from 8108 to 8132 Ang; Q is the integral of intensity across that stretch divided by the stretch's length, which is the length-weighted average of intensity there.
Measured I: 11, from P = 0.37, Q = 31.0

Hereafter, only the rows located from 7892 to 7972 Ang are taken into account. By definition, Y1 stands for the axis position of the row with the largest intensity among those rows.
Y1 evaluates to 7914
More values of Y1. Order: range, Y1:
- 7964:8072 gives 8022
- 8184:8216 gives 8198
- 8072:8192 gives 8146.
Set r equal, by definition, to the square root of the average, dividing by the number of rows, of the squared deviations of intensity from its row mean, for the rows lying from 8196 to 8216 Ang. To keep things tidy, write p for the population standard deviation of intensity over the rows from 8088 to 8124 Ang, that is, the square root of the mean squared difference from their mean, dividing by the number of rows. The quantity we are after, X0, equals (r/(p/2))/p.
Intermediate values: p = 1.88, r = 1.5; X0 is 0.82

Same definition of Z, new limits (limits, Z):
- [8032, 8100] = 31.2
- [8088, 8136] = 30.6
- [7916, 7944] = 29.8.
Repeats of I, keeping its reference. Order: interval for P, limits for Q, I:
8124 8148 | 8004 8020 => 35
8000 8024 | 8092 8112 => 17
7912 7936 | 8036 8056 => -3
